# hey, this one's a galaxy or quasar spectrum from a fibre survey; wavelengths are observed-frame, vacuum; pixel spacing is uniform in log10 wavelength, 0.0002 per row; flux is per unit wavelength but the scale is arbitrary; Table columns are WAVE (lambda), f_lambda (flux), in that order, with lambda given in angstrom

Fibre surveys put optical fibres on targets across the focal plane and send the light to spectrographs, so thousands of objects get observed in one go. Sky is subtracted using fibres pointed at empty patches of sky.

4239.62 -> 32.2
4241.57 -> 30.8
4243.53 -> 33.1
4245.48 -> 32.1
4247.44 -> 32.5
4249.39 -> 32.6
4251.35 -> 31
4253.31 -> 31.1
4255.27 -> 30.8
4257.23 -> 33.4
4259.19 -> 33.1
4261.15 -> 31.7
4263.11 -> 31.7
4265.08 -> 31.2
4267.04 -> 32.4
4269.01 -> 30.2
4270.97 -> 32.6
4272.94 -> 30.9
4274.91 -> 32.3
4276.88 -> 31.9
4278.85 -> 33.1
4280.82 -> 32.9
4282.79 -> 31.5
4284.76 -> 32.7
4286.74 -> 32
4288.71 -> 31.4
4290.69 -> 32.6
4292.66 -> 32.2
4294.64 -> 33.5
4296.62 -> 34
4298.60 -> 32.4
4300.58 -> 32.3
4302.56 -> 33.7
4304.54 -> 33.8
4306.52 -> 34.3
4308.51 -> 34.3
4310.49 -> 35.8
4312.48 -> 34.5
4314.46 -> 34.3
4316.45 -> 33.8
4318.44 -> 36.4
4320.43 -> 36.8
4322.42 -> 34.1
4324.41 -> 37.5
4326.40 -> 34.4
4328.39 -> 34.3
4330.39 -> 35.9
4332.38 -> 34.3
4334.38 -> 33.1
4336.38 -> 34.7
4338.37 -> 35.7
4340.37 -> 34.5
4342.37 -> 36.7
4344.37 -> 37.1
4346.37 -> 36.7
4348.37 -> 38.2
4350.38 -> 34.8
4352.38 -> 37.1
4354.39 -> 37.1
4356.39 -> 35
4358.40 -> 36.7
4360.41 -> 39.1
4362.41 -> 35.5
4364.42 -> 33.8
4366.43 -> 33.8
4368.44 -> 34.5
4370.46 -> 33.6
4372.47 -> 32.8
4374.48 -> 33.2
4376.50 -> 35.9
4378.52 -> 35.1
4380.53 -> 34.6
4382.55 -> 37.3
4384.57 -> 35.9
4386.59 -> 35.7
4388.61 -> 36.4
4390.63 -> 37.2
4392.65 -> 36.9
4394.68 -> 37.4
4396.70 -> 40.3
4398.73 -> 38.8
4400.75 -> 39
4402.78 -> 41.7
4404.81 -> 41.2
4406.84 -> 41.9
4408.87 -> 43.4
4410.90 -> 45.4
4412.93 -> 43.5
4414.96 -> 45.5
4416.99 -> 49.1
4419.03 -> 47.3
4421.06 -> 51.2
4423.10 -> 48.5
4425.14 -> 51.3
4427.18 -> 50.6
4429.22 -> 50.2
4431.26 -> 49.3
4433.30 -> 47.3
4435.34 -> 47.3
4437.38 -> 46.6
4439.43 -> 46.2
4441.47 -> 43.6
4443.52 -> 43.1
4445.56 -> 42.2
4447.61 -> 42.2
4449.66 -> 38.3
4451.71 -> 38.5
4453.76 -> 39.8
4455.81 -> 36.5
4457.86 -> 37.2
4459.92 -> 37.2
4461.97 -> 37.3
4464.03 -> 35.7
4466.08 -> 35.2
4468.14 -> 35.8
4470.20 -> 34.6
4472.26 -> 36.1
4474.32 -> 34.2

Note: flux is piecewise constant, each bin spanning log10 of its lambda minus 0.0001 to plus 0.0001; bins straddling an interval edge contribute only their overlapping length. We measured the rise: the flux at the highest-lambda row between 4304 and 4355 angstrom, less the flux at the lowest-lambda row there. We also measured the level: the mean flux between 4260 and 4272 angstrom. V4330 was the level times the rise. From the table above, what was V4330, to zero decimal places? 104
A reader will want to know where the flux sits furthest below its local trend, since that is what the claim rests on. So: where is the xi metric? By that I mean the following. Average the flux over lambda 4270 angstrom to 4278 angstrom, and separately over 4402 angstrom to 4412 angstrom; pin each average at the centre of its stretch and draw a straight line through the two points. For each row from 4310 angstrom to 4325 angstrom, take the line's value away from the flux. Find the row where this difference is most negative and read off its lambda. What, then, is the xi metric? 4322.42 angstrom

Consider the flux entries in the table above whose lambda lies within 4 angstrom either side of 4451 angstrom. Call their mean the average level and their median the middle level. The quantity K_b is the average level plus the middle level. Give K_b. 79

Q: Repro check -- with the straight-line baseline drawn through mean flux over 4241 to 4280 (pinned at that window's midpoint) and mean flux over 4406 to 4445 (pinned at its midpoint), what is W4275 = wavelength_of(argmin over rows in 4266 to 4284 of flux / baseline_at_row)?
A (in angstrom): 4269.01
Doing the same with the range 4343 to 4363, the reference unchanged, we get 4356.39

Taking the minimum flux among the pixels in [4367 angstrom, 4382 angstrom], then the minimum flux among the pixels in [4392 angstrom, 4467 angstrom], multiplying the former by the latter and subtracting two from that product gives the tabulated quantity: 1153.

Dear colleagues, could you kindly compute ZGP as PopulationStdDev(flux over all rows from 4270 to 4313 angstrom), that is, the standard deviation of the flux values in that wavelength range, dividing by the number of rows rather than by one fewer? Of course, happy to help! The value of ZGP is 1.16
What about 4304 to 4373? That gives 1.52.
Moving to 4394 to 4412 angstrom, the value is 2.33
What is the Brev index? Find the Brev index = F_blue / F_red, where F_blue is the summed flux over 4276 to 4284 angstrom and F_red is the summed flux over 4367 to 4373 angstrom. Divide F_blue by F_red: 1.3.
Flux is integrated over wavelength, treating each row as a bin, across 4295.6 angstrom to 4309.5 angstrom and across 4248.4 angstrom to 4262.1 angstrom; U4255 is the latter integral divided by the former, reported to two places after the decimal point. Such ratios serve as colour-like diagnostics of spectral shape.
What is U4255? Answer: 0.94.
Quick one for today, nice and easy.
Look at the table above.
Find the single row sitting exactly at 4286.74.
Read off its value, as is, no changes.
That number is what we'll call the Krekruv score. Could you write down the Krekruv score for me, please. 32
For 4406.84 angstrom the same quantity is 41.9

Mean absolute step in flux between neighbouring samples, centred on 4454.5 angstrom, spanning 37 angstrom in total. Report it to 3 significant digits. 1.14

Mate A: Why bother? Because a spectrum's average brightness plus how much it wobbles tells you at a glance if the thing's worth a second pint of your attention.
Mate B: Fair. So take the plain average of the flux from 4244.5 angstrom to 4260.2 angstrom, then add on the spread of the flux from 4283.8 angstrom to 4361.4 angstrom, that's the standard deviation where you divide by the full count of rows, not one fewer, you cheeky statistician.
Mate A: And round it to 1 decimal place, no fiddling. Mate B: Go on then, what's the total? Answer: 33.9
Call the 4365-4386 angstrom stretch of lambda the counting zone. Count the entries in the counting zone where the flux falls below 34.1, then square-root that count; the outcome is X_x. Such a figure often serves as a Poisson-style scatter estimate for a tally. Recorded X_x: 2.0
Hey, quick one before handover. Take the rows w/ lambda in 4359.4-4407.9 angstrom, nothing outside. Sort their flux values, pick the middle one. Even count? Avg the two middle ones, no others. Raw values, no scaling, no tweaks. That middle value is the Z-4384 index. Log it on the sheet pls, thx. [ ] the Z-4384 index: 36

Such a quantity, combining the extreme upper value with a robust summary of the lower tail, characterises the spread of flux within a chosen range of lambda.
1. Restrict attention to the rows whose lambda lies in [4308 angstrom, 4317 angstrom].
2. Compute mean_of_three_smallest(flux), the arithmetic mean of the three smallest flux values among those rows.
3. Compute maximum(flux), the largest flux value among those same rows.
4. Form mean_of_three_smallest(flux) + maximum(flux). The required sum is 70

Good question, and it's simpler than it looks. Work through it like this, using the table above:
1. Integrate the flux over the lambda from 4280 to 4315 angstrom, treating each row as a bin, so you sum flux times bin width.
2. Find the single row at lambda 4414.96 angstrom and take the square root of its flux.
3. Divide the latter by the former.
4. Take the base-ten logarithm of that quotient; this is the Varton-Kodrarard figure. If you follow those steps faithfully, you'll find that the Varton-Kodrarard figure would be -2.24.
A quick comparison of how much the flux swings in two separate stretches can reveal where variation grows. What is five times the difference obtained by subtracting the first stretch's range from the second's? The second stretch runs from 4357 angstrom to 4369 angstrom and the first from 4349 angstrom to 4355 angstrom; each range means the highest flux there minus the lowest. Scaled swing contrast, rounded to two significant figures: 15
